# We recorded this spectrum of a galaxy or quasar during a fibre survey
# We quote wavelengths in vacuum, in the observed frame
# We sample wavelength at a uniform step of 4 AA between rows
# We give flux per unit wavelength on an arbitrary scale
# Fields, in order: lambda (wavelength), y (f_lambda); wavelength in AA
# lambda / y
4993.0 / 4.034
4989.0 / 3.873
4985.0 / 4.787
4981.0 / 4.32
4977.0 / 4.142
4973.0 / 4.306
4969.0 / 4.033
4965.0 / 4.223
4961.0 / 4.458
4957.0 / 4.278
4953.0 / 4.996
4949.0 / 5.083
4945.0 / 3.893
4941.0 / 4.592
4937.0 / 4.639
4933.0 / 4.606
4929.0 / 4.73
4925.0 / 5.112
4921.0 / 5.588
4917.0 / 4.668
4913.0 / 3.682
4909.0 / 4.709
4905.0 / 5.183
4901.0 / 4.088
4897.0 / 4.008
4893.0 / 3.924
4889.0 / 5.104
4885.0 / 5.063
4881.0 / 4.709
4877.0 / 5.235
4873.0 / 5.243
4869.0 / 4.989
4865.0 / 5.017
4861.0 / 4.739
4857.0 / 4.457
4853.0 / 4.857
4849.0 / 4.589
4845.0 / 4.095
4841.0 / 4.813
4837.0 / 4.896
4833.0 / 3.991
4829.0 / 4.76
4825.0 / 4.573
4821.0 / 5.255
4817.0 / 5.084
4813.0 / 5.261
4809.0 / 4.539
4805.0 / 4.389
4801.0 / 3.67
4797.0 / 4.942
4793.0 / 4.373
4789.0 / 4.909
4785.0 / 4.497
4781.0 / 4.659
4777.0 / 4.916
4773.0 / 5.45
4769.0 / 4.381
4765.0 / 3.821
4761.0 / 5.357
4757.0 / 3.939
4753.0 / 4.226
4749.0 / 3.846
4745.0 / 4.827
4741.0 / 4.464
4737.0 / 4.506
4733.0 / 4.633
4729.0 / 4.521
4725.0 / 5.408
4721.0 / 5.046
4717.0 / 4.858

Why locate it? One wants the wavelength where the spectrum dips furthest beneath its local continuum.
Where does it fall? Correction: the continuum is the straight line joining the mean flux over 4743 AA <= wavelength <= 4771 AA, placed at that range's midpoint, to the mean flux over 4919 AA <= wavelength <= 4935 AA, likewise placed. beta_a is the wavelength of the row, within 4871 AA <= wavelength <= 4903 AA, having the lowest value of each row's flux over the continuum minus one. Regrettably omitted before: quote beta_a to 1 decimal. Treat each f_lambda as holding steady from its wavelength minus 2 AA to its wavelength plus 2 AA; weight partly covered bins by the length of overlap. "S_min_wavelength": 4893.0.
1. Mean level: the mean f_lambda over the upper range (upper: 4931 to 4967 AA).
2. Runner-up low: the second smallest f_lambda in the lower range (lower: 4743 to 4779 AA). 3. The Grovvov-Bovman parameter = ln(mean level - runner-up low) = -0.38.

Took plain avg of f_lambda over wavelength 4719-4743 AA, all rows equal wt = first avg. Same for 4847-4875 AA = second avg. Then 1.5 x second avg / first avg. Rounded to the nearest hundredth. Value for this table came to 1.52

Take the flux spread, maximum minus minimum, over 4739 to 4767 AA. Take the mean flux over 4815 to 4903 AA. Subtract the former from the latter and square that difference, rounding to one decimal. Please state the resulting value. 10.0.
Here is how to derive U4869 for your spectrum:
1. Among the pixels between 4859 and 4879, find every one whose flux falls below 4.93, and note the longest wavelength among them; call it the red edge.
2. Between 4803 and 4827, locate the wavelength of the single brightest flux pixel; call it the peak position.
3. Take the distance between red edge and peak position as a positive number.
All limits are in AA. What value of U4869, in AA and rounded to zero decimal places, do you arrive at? 48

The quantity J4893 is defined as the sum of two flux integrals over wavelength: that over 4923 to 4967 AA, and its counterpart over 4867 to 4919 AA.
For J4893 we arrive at 445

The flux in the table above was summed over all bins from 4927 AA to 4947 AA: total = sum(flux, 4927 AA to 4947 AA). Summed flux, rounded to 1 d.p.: 22.5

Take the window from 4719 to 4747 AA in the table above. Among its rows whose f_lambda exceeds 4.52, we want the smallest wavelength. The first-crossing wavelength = 4721.0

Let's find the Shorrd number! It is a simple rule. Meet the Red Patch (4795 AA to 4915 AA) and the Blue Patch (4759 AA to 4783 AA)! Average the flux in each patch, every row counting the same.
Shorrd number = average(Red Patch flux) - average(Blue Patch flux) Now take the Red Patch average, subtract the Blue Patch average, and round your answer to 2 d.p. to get -0.10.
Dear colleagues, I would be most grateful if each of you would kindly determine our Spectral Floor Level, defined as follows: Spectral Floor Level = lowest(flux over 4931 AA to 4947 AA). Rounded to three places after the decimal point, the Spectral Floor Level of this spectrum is 3.893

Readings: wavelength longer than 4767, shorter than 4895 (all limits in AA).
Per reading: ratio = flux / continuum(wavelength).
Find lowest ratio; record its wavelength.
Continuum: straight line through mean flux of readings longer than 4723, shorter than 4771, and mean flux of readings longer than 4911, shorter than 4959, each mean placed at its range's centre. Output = 4801.0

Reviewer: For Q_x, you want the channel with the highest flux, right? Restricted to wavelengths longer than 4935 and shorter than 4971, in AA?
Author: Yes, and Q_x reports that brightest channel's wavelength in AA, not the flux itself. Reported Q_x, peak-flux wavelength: 4949.0 AA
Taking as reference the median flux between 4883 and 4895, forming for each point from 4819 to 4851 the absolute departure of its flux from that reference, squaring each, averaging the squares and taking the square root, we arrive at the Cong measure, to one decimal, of 0.6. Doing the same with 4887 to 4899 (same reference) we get 0.9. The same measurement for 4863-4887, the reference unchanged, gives 0.2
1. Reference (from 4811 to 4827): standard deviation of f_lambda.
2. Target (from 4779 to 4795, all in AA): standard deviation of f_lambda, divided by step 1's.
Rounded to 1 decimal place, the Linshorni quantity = 0.7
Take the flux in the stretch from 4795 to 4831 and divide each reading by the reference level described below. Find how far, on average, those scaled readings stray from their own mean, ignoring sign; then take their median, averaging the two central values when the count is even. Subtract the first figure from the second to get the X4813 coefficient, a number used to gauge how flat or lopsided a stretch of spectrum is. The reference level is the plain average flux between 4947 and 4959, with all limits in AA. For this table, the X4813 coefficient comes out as 0.92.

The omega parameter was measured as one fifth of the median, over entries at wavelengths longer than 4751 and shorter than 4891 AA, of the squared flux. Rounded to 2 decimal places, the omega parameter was 4.53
